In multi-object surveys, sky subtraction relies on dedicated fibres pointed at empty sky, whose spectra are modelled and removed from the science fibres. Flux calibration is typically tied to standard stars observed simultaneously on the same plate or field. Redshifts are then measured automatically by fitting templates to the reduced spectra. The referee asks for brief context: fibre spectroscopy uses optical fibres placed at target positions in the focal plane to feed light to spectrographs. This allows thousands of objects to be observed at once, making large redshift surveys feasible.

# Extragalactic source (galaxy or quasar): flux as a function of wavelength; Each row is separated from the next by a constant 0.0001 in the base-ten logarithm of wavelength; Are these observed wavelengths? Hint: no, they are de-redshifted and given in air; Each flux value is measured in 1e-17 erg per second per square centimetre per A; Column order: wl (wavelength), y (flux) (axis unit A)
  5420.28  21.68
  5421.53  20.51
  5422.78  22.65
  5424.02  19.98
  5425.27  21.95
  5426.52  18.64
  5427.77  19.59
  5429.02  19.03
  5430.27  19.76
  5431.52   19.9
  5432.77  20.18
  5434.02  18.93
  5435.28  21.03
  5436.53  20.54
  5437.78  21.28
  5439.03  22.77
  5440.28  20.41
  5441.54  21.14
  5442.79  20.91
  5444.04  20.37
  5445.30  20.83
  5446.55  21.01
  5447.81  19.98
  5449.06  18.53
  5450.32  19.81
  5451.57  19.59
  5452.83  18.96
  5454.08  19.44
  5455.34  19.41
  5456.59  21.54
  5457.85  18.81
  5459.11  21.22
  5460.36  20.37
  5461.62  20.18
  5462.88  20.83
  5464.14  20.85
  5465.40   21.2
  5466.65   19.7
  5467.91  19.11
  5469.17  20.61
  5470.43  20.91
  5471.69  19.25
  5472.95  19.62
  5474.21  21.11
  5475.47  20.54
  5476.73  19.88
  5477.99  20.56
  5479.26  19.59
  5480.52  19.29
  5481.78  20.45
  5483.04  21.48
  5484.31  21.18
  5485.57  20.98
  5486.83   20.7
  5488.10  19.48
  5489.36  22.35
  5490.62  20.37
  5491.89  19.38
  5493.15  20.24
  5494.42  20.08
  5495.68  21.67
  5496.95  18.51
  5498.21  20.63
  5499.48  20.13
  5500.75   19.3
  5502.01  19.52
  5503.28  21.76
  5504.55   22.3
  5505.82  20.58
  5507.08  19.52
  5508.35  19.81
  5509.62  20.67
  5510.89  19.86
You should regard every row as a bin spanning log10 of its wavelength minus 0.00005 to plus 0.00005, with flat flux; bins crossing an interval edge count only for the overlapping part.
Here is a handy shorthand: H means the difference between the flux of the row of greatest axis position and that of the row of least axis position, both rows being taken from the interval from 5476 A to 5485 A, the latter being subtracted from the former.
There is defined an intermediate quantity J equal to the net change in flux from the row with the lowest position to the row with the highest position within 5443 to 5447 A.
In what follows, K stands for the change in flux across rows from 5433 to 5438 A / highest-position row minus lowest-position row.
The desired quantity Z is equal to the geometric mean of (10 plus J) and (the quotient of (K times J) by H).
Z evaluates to 3.5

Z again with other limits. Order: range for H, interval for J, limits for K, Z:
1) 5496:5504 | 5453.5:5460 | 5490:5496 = 2.9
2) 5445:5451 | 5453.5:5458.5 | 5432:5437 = 1.4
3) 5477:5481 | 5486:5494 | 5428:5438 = 2.8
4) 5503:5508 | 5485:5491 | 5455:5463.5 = 1.9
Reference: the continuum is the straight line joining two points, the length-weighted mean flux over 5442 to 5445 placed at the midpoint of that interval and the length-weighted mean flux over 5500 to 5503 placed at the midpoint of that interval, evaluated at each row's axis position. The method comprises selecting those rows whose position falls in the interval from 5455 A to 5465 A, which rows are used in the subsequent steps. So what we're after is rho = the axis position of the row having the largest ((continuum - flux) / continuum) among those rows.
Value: 5457.85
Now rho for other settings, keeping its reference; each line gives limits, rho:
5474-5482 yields 5480.52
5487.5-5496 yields 5491.89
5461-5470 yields 5467.91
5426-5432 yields 5426.52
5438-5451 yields 5449.06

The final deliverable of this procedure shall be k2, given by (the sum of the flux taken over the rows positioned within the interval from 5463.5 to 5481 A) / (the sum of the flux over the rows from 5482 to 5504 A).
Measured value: 0.81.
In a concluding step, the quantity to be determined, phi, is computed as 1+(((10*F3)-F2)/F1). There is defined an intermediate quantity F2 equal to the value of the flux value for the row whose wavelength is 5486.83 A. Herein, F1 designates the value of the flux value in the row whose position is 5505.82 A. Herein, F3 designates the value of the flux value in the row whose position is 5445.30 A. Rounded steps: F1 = 20.58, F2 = 20.7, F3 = 20.83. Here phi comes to 10.1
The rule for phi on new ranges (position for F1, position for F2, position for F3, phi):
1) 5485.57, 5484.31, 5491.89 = 9.2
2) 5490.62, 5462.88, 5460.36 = 10.0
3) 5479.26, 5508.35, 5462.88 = 10.6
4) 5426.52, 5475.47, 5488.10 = 10.3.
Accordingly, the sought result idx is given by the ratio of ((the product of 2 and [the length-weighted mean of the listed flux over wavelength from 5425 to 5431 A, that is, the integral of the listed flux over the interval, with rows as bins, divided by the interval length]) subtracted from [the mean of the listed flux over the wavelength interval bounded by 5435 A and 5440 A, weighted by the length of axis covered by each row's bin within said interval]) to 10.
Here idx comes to -1.79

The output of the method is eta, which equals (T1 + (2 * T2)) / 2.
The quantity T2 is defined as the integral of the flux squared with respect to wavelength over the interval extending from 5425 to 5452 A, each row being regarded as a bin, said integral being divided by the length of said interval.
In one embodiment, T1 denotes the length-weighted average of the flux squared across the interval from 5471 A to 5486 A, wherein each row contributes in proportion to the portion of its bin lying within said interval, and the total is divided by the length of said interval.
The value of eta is 618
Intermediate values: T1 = 413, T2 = 412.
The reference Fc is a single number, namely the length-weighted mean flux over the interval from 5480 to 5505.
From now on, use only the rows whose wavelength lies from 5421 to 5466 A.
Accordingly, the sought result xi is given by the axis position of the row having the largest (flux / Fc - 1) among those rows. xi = 5439.03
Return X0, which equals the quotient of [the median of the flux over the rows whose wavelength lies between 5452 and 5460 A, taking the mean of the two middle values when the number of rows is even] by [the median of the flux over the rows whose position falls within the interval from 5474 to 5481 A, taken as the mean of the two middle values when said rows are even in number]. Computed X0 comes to 0.96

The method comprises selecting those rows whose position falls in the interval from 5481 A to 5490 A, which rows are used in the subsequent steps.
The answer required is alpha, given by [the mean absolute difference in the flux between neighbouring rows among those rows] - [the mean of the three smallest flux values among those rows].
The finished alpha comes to -19.2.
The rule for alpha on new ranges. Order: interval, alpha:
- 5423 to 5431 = -17.6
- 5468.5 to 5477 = -18.7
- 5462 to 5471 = -19.1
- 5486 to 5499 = -17.5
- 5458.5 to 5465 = -20.0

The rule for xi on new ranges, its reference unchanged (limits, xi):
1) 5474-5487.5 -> 5483.04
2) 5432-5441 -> 5439.03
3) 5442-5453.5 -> 5446.55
